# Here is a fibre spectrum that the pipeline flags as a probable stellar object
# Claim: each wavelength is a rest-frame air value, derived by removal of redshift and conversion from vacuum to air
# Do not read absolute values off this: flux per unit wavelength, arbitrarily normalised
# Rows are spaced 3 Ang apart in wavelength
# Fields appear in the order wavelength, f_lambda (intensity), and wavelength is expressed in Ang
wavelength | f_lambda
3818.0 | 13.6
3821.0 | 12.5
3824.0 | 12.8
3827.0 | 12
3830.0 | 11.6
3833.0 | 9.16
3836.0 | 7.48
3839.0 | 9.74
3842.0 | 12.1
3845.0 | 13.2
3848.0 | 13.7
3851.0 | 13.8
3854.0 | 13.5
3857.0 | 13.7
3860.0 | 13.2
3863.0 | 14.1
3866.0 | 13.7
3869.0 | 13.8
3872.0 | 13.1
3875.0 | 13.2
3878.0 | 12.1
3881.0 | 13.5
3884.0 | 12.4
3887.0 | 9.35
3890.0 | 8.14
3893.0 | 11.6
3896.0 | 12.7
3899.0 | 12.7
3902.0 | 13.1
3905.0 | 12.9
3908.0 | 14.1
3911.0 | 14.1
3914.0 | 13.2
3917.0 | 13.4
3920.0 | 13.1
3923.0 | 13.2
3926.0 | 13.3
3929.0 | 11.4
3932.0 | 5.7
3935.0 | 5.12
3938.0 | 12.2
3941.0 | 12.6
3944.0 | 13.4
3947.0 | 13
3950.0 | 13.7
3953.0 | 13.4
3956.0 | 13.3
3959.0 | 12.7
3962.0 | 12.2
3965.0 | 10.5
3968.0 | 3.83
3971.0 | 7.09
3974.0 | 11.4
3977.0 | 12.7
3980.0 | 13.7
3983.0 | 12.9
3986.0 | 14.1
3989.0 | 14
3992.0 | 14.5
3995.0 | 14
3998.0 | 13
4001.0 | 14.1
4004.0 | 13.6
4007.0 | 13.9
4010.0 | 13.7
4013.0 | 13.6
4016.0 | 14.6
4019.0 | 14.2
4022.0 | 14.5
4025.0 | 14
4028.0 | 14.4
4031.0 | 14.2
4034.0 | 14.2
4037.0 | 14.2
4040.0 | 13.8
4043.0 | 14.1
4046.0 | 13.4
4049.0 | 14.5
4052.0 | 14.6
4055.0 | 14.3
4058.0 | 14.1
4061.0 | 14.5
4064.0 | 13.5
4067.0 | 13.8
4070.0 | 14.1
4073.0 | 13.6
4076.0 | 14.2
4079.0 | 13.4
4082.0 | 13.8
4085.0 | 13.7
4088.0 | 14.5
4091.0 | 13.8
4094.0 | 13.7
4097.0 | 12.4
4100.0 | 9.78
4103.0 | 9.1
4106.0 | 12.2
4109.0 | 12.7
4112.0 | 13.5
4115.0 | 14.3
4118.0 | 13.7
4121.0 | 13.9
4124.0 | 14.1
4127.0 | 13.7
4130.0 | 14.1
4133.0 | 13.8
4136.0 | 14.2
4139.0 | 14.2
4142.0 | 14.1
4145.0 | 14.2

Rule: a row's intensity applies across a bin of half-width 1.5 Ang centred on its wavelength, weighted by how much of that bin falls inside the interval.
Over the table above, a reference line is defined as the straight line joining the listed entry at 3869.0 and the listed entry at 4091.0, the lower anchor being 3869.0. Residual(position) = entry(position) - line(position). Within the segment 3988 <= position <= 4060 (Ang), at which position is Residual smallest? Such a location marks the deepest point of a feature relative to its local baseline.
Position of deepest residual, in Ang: 3998.0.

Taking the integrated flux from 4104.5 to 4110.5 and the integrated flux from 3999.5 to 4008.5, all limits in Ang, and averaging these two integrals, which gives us 100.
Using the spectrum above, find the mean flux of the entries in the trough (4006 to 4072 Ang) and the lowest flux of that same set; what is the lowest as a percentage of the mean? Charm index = 95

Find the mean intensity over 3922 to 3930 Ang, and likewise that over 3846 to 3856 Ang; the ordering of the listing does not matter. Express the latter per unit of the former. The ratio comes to 1.08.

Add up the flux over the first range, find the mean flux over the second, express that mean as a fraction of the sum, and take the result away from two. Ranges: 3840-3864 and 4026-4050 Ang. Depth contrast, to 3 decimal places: 1.869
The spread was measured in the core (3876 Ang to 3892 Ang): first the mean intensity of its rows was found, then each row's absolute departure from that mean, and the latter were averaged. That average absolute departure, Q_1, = 1.9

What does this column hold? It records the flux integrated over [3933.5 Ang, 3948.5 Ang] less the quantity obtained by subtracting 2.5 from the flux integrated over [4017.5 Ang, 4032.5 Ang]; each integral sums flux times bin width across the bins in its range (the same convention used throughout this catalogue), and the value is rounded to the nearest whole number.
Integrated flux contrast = -42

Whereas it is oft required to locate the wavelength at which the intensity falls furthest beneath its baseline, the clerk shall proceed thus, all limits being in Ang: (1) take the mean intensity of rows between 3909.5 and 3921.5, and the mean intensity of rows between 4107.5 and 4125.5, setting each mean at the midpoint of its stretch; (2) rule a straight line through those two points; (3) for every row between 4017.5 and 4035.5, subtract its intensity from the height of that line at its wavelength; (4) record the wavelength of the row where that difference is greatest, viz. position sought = 4025.0 Ang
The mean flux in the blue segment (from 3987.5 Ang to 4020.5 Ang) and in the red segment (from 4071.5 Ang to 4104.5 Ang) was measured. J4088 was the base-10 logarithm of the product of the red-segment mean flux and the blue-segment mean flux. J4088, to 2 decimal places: 2.25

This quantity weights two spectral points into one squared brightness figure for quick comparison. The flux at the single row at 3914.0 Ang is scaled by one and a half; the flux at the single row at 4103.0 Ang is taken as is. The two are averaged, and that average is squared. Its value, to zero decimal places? 209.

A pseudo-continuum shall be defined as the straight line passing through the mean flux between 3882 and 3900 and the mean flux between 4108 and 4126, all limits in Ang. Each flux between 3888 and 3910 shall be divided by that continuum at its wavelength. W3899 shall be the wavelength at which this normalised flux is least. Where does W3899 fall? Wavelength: 3890.0 Ang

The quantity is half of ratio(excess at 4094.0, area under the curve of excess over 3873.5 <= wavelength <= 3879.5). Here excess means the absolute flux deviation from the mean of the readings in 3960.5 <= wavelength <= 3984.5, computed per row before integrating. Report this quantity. 0.125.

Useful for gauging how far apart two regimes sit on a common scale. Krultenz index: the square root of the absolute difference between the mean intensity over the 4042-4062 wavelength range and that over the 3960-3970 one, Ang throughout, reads 2.3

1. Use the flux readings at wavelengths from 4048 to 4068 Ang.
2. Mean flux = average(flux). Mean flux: 14.2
